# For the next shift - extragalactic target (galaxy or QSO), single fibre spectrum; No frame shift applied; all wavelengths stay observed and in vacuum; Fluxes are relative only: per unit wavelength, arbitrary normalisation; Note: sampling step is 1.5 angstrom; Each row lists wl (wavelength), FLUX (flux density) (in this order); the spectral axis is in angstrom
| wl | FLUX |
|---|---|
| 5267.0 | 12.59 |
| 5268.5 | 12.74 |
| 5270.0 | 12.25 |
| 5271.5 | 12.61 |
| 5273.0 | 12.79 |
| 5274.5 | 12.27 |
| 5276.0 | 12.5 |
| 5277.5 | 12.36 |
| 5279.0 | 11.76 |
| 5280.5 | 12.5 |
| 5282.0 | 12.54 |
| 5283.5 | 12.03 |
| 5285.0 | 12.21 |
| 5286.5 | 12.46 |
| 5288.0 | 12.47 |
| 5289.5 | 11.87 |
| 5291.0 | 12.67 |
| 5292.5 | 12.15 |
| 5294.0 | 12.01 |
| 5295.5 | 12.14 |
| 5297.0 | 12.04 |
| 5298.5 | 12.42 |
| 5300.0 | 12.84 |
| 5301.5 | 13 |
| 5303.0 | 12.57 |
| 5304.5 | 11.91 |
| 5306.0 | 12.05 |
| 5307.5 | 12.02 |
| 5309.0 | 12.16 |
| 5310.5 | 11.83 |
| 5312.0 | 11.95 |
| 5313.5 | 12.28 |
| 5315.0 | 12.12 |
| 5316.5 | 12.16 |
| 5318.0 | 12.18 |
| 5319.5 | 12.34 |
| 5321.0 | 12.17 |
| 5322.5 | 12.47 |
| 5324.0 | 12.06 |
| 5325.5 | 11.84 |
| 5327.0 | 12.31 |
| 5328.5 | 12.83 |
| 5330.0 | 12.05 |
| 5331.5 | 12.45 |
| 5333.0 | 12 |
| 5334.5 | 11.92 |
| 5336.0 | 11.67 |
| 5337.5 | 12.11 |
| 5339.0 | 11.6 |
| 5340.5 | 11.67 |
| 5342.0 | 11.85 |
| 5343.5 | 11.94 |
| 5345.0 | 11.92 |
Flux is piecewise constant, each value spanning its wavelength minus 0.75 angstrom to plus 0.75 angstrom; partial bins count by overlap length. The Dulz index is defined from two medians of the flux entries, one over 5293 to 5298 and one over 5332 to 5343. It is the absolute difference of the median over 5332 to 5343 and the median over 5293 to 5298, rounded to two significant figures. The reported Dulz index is 0.19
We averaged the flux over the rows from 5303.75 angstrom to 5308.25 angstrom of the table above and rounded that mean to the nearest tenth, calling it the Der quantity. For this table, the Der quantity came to 12.0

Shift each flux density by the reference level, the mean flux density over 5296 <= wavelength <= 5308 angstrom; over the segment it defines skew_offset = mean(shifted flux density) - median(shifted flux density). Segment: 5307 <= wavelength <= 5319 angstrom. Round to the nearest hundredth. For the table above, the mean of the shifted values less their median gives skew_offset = -0.05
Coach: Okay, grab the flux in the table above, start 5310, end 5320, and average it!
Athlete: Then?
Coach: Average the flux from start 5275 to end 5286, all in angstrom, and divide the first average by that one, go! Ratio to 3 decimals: 0.988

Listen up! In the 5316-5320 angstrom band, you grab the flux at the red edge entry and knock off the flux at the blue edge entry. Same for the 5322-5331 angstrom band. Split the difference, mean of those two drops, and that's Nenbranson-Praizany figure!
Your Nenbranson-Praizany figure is -0.12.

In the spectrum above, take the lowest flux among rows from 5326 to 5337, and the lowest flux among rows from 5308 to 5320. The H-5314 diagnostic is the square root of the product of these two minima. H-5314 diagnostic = 11.7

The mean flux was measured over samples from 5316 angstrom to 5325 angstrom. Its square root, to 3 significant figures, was 3.50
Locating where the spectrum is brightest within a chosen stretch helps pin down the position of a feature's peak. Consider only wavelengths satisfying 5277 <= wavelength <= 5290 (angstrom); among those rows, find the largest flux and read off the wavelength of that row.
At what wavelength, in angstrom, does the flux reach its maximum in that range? 5282.0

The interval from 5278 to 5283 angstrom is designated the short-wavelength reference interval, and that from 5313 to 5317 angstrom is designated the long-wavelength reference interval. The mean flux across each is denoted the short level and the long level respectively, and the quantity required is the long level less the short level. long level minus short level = -0.08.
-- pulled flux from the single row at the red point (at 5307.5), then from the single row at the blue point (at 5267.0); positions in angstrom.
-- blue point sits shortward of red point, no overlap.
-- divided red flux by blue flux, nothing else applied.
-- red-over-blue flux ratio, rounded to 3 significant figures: 0.955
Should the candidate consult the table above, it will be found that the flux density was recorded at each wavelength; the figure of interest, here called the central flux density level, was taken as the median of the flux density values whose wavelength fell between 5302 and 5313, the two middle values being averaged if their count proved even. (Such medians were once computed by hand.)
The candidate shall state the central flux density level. 12.02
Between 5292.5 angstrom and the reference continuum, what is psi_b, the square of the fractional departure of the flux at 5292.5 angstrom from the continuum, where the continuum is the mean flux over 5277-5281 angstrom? 0.0000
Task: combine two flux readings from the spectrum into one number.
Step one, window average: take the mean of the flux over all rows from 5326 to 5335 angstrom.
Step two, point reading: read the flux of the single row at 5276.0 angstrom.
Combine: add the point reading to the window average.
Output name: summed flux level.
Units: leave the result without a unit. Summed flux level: 24.8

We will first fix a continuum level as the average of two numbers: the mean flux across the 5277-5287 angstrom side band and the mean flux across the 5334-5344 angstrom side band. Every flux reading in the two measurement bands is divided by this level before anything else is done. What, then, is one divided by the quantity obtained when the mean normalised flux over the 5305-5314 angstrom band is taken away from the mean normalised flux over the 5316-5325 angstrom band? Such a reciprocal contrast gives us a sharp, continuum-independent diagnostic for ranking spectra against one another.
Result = 66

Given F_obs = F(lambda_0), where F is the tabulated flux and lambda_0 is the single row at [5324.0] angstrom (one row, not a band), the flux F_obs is 12.06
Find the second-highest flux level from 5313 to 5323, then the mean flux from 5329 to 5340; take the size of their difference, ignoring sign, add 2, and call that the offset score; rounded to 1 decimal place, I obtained 2.4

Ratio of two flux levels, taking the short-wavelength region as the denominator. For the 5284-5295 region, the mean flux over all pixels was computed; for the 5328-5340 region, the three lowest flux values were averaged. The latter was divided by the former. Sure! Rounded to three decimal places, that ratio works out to 0.957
